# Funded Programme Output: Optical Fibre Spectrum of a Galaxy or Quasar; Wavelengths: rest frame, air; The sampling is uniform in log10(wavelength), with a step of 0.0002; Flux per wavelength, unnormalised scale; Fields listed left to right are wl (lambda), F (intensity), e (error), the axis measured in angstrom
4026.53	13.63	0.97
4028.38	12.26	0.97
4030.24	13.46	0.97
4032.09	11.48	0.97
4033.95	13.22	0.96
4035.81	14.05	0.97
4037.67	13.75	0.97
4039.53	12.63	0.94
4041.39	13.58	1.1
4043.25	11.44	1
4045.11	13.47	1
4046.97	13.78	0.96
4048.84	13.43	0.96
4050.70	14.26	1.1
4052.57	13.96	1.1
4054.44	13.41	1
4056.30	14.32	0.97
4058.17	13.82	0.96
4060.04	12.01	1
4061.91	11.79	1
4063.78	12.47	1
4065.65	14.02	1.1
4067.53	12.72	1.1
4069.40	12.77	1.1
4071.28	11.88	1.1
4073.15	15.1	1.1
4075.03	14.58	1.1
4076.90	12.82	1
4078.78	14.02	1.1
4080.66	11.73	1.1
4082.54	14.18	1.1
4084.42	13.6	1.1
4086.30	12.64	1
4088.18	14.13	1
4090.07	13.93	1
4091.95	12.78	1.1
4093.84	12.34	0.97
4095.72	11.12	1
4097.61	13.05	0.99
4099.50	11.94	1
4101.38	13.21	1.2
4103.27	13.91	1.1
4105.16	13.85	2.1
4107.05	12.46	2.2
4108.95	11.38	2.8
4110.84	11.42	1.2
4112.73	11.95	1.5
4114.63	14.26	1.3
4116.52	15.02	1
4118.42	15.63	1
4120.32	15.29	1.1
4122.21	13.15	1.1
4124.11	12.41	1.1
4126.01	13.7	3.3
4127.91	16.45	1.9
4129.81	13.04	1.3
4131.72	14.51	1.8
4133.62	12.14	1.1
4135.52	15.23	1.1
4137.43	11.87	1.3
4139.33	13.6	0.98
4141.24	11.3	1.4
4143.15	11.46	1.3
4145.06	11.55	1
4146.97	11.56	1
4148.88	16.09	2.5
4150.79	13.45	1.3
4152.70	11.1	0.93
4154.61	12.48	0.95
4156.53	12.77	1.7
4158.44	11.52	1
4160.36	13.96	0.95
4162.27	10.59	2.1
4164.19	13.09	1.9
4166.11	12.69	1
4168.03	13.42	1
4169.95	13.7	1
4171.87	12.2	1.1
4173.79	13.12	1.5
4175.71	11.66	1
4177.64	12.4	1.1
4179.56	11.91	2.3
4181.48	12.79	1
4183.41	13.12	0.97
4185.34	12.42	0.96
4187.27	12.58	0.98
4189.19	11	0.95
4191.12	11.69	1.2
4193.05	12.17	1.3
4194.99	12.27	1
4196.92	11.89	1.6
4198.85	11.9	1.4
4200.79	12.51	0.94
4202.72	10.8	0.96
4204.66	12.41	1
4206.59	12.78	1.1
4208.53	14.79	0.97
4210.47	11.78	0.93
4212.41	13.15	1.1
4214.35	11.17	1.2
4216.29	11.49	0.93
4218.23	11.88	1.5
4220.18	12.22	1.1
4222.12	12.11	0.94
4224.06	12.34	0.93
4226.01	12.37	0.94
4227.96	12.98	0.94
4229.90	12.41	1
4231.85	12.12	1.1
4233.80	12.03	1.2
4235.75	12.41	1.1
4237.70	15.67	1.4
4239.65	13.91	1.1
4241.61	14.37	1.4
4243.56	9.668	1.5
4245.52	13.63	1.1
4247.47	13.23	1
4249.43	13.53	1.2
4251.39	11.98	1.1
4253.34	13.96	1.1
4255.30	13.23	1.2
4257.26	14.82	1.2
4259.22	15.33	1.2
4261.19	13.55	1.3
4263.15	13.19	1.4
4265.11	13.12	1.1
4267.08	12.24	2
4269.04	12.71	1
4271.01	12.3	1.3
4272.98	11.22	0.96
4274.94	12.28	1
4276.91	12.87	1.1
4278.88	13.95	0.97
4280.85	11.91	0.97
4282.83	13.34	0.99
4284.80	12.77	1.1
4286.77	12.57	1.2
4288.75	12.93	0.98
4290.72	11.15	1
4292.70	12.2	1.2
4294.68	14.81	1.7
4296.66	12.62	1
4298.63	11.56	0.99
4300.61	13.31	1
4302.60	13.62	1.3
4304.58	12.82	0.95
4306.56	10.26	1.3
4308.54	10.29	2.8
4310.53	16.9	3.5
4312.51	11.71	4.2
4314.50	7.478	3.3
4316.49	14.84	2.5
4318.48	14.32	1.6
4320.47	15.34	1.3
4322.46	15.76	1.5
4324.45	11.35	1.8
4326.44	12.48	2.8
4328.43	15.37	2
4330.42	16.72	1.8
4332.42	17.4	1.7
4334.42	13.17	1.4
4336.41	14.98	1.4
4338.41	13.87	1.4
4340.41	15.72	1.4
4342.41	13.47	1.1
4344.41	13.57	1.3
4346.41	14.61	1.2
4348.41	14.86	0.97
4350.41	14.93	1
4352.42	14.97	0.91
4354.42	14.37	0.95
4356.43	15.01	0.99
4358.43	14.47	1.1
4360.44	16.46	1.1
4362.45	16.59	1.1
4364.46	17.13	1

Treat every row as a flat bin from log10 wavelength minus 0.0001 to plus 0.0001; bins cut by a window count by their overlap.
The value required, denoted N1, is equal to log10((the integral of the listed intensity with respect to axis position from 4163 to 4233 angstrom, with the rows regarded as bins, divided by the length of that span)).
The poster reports 1.09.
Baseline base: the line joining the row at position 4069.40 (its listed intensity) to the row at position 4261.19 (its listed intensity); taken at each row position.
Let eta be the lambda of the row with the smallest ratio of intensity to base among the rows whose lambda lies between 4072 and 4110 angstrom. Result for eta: 4095.72 angstrom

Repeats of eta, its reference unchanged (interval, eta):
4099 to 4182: 4162.27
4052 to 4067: 4061.91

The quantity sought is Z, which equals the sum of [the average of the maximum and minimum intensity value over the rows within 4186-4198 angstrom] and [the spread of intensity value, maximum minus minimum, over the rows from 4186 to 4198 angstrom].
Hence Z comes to 13.4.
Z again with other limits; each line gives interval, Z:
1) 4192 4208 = 13.8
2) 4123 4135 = 18.6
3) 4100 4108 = 14.6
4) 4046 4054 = 14.7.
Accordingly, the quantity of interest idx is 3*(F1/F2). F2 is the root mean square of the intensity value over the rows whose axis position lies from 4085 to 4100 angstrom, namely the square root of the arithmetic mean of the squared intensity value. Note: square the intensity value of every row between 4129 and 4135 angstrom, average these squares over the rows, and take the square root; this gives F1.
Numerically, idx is 3.12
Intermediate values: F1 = 13.3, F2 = 12.8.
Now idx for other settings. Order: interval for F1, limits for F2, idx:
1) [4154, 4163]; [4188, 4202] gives 3.10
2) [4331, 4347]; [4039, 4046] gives 3.43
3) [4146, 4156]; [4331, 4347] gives 2.67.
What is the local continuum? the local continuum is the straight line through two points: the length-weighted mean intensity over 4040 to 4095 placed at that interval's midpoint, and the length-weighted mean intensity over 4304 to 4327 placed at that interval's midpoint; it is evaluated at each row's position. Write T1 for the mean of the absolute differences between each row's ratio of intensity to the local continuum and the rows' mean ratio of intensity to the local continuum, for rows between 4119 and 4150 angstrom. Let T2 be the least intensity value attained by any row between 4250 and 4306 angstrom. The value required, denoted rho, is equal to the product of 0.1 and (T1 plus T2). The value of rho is 1.13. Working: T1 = 0.11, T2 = 11.15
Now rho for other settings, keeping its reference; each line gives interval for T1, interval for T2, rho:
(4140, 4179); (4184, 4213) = 1.09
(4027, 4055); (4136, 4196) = 1.06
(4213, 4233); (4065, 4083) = 1.18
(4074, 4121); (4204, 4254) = 0.97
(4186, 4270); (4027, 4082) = 1.15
